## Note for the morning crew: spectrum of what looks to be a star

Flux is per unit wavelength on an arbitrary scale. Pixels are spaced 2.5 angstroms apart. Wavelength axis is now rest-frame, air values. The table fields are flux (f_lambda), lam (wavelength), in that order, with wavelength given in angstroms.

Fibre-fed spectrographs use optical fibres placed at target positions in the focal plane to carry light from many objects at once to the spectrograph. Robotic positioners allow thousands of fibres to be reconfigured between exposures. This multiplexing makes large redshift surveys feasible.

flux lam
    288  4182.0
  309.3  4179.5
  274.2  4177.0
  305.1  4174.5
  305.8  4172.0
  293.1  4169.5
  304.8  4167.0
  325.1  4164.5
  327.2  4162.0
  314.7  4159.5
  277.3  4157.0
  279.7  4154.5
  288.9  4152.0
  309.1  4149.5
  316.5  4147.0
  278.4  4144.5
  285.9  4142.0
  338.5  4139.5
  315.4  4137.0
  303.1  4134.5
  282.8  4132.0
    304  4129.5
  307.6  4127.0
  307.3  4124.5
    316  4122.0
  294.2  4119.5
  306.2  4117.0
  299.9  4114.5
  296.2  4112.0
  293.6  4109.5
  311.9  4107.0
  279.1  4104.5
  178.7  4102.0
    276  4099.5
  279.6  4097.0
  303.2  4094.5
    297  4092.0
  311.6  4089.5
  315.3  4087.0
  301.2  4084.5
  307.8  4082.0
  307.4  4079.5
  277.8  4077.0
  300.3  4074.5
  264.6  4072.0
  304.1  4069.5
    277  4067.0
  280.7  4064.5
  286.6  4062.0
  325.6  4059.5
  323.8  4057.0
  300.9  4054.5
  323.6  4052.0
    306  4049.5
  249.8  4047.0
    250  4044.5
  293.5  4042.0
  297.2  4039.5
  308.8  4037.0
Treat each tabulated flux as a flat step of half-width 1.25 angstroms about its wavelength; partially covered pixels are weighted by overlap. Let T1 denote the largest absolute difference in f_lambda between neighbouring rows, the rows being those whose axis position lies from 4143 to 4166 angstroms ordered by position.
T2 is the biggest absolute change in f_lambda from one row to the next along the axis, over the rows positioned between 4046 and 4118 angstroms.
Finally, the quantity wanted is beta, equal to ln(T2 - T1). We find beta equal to 4.13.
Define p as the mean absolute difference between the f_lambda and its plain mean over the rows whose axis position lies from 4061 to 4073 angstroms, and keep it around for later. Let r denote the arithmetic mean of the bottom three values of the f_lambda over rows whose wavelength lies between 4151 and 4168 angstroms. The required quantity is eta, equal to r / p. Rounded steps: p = 10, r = 282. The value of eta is 28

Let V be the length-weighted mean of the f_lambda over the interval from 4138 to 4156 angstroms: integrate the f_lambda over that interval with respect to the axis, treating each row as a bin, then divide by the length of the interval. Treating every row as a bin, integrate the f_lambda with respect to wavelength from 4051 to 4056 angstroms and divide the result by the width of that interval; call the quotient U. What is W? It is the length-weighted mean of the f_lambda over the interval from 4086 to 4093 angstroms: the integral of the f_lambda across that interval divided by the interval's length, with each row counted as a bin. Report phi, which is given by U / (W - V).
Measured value 36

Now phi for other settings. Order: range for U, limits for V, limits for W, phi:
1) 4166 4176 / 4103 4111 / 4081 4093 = 19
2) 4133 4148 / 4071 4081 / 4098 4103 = -5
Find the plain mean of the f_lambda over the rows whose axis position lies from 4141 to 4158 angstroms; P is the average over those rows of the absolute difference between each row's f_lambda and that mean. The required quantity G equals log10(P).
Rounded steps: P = 13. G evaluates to 1.10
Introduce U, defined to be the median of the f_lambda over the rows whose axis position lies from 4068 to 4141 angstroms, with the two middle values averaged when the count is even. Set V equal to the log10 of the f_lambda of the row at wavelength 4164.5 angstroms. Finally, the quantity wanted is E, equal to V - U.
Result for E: -301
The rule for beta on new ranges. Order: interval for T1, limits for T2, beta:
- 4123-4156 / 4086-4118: 3.87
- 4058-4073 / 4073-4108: 4.11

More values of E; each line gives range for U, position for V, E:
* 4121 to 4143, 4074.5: -305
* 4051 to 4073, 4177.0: -298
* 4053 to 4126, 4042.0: -298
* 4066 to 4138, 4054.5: -299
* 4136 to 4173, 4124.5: -303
